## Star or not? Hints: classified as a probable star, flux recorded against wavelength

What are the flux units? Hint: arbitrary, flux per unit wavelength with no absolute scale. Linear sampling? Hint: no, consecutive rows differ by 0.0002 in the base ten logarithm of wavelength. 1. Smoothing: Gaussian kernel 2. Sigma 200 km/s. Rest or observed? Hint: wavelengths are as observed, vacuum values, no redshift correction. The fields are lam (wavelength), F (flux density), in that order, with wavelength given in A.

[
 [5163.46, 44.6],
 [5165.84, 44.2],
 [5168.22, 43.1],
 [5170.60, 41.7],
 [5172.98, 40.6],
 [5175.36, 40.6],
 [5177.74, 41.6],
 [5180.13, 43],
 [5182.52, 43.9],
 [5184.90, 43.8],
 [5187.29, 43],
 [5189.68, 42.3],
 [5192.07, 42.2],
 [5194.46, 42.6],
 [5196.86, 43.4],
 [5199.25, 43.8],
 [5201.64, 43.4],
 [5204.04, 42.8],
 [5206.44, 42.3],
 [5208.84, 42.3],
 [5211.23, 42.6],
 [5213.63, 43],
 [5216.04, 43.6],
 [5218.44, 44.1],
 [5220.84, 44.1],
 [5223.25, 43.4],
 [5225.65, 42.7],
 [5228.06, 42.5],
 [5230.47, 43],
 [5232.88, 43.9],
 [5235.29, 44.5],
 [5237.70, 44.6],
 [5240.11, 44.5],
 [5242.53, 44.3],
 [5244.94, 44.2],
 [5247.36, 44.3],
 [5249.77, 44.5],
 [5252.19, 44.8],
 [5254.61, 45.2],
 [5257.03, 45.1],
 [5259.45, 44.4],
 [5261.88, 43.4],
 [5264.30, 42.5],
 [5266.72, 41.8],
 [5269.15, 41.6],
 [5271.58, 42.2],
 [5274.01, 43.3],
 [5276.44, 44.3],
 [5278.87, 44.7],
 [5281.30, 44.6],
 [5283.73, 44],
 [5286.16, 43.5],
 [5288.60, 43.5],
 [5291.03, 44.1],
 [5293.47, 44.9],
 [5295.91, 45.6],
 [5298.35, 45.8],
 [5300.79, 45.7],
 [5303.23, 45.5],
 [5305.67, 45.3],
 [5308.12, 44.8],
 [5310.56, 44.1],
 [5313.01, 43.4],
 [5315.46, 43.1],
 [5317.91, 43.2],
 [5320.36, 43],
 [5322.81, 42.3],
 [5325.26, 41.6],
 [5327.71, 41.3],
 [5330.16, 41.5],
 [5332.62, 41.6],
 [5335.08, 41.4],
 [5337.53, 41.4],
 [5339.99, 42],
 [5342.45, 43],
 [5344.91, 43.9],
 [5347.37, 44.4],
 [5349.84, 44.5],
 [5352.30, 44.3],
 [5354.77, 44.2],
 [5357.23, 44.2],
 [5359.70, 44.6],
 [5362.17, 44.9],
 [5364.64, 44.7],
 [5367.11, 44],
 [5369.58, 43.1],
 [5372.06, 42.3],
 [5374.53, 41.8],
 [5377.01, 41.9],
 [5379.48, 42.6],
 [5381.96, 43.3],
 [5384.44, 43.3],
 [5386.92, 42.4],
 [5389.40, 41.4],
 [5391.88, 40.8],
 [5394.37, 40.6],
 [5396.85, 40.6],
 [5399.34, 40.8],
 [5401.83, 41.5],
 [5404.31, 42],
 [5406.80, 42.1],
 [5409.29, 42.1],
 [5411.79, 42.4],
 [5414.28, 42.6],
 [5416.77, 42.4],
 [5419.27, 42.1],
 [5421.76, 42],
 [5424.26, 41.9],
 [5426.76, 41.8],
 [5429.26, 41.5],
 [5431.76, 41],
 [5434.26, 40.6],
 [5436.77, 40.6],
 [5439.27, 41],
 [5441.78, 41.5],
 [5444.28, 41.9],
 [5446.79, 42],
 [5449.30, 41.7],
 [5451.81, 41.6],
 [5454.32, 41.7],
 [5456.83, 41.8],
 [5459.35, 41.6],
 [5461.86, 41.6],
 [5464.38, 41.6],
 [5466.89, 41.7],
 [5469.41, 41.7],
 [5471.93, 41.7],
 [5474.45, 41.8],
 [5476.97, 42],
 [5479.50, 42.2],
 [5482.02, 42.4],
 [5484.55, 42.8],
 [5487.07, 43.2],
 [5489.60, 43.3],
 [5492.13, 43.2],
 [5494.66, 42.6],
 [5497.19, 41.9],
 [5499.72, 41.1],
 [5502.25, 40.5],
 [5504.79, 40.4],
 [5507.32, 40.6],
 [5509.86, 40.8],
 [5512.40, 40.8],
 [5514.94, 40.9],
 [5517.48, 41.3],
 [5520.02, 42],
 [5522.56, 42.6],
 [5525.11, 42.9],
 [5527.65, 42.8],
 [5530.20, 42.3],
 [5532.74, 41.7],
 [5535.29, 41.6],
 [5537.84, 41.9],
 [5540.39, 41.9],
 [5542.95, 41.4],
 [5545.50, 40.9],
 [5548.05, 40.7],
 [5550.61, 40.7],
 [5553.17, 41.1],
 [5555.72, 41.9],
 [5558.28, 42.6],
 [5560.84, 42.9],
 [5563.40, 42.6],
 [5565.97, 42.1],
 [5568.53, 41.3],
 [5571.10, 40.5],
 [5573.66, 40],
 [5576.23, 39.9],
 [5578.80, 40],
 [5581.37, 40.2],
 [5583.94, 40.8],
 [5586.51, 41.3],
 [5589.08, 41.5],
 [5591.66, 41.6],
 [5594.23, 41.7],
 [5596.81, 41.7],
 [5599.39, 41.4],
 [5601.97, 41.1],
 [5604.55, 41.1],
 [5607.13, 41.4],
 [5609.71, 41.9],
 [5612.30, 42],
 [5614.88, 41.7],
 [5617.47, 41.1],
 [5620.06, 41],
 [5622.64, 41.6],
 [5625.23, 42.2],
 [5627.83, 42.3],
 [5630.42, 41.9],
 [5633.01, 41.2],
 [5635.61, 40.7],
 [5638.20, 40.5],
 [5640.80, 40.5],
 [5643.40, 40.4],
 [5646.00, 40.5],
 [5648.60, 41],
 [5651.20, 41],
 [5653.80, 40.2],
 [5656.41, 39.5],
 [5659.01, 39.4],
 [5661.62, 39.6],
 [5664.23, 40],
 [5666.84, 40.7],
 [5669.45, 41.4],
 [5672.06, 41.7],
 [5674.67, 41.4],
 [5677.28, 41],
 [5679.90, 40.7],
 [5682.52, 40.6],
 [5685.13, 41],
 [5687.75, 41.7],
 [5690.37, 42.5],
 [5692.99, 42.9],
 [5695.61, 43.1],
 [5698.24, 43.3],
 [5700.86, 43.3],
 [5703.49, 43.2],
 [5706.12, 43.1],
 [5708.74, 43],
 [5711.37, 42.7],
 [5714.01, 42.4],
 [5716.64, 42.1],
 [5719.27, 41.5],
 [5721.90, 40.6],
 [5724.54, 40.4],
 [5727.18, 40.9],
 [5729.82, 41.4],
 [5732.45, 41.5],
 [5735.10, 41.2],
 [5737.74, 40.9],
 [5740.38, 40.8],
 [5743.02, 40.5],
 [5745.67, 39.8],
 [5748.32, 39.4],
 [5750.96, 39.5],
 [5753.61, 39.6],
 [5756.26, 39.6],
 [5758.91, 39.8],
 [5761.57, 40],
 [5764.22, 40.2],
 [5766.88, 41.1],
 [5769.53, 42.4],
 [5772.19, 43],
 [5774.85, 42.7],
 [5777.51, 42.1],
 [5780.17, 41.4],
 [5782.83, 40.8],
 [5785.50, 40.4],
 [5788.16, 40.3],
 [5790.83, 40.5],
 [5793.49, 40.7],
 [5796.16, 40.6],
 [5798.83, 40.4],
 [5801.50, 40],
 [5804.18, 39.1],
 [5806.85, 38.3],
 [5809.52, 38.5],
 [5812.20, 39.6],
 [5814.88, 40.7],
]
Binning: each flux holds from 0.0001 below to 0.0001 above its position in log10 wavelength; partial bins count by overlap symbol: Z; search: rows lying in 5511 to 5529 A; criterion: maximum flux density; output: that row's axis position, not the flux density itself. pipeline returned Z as 5525.11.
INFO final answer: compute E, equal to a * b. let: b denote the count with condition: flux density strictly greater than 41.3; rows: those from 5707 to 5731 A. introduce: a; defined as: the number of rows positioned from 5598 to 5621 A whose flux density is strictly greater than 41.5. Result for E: 18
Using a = 3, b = 6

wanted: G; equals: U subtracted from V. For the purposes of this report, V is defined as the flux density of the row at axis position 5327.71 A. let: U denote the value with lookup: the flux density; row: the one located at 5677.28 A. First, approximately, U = 41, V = 41.3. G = 0.3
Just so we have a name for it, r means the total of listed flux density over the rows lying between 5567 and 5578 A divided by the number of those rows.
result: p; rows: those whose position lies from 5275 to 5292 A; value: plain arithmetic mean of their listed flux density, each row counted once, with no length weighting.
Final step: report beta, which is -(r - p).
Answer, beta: 3.7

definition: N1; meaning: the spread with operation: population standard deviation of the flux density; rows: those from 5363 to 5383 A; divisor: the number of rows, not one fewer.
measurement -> 0.95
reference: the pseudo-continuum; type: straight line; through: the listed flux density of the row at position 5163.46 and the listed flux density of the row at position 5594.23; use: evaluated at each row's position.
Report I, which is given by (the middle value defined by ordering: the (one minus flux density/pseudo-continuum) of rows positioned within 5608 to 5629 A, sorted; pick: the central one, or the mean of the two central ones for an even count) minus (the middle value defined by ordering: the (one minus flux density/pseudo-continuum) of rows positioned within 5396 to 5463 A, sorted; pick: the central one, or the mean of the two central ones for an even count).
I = -0.03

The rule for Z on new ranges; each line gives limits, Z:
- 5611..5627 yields 5625.23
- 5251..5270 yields 5254.61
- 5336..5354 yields 5349.84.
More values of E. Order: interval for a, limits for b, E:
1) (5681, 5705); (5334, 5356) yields 63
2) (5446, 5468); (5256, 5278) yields 81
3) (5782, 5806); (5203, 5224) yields 0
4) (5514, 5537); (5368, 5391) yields 63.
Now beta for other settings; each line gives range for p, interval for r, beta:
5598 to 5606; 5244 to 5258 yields -3.5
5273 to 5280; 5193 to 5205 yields 0.9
